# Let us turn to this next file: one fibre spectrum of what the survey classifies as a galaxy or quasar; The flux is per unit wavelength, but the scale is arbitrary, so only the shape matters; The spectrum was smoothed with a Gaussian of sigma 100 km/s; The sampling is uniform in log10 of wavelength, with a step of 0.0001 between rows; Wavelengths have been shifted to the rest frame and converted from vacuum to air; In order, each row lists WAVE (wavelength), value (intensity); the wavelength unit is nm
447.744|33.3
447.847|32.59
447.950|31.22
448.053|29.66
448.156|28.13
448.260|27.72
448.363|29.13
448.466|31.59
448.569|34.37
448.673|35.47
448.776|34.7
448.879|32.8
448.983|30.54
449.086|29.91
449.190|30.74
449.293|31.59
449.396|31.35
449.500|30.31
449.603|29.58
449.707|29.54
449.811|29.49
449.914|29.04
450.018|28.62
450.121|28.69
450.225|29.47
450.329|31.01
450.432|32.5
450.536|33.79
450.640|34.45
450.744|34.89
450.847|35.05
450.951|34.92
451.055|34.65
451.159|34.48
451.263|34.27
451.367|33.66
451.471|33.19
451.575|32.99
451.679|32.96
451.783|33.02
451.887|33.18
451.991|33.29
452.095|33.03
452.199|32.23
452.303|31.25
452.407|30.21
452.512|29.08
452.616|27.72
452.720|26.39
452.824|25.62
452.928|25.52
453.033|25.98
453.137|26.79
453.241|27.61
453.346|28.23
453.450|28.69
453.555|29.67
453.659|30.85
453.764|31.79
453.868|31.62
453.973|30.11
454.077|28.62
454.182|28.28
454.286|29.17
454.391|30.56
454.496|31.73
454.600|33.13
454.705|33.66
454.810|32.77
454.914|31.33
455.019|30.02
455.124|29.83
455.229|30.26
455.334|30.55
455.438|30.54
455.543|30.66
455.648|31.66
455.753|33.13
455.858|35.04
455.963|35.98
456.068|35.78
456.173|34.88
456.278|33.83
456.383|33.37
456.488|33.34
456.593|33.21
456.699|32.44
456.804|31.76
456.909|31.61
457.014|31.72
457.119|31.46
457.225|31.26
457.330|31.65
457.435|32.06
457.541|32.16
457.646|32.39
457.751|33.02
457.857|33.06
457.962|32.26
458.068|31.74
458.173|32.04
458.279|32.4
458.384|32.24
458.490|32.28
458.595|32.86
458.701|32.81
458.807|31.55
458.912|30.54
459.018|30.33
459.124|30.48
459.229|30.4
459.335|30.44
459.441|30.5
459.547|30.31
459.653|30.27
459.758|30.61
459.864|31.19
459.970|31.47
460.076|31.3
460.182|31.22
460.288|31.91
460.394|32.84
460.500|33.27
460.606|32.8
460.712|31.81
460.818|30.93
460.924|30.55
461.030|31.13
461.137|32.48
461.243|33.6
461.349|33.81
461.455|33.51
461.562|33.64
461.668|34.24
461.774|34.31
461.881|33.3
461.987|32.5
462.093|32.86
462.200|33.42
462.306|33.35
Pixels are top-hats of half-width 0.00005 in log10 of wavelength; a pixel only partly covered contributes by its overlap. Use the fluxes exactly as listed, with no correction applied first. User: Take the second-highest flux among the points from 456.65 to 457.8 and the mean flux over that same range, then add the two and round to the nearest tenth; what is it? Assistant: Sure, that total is 64.4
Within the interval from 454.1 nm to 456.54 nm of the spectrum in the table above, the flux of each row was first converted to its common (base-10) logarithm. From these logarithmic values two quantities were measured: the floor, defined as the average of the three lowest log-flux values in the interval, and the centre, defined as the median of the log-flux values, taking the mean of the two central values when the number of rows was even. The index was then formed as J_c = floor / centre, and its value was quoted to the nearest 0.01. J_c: 0.97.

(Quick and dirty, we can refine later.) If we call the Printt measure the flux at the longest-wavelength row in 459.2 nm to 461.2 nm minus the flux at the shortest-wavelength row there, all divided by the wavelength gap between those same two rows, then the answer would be 1.1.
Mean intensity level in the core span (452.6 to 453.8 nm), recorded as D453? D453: 27.9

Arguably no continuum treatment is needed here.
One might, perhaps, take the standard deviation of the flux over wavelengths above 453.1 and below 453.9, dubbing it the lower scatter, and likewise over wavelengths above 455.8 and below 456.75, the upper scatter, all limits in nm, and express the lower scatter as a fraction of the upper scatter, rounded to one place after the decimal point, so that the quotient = 1.5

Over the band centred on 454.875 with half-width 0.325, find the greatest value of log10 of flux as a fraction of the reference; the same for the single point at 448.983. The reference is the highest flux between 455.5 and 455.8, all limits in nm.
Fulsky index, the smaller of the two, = -0.035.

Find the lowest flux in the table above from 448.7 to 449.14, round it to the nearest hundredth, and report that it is 29.91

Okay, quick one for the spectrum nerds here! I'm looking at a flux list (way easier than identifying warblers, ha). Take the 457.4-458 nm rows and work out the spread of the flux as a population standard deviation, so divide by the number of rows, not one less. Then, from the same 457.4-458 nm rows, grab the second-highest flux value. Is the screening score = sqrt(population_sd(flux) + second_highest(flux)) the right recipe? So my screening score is 5.78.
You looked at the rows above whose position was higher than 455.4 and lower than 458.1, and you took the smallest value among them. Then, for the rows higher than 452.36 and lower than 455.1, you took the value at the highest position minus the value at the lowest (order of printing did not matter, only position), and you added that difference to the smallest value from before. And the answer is 30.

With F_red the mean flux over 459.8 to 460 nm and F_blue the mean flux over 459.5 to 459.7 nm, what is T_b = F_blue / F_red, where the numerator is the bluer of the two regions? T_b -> 0.97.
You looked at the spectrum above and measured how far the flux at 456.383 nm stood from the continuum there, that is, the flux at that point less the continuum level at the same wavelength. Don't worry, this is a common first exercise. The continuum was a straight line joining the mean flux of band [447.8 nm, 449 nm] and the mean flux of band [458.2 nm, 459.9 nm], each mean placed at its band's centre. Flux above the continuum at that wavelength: 2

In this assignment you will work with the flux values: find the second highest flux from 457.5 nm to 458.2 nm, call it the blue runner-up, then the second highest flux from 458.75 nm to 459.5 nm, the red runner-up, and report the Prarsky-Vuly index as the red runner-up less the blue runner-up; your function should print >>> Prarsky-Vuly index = -2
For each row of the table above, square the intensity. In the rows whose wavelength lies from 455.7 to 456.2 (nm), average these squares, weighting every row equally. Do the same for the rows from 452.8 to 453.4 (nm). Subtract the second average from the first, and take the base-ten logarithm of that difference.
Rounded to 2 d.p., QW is 2.71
